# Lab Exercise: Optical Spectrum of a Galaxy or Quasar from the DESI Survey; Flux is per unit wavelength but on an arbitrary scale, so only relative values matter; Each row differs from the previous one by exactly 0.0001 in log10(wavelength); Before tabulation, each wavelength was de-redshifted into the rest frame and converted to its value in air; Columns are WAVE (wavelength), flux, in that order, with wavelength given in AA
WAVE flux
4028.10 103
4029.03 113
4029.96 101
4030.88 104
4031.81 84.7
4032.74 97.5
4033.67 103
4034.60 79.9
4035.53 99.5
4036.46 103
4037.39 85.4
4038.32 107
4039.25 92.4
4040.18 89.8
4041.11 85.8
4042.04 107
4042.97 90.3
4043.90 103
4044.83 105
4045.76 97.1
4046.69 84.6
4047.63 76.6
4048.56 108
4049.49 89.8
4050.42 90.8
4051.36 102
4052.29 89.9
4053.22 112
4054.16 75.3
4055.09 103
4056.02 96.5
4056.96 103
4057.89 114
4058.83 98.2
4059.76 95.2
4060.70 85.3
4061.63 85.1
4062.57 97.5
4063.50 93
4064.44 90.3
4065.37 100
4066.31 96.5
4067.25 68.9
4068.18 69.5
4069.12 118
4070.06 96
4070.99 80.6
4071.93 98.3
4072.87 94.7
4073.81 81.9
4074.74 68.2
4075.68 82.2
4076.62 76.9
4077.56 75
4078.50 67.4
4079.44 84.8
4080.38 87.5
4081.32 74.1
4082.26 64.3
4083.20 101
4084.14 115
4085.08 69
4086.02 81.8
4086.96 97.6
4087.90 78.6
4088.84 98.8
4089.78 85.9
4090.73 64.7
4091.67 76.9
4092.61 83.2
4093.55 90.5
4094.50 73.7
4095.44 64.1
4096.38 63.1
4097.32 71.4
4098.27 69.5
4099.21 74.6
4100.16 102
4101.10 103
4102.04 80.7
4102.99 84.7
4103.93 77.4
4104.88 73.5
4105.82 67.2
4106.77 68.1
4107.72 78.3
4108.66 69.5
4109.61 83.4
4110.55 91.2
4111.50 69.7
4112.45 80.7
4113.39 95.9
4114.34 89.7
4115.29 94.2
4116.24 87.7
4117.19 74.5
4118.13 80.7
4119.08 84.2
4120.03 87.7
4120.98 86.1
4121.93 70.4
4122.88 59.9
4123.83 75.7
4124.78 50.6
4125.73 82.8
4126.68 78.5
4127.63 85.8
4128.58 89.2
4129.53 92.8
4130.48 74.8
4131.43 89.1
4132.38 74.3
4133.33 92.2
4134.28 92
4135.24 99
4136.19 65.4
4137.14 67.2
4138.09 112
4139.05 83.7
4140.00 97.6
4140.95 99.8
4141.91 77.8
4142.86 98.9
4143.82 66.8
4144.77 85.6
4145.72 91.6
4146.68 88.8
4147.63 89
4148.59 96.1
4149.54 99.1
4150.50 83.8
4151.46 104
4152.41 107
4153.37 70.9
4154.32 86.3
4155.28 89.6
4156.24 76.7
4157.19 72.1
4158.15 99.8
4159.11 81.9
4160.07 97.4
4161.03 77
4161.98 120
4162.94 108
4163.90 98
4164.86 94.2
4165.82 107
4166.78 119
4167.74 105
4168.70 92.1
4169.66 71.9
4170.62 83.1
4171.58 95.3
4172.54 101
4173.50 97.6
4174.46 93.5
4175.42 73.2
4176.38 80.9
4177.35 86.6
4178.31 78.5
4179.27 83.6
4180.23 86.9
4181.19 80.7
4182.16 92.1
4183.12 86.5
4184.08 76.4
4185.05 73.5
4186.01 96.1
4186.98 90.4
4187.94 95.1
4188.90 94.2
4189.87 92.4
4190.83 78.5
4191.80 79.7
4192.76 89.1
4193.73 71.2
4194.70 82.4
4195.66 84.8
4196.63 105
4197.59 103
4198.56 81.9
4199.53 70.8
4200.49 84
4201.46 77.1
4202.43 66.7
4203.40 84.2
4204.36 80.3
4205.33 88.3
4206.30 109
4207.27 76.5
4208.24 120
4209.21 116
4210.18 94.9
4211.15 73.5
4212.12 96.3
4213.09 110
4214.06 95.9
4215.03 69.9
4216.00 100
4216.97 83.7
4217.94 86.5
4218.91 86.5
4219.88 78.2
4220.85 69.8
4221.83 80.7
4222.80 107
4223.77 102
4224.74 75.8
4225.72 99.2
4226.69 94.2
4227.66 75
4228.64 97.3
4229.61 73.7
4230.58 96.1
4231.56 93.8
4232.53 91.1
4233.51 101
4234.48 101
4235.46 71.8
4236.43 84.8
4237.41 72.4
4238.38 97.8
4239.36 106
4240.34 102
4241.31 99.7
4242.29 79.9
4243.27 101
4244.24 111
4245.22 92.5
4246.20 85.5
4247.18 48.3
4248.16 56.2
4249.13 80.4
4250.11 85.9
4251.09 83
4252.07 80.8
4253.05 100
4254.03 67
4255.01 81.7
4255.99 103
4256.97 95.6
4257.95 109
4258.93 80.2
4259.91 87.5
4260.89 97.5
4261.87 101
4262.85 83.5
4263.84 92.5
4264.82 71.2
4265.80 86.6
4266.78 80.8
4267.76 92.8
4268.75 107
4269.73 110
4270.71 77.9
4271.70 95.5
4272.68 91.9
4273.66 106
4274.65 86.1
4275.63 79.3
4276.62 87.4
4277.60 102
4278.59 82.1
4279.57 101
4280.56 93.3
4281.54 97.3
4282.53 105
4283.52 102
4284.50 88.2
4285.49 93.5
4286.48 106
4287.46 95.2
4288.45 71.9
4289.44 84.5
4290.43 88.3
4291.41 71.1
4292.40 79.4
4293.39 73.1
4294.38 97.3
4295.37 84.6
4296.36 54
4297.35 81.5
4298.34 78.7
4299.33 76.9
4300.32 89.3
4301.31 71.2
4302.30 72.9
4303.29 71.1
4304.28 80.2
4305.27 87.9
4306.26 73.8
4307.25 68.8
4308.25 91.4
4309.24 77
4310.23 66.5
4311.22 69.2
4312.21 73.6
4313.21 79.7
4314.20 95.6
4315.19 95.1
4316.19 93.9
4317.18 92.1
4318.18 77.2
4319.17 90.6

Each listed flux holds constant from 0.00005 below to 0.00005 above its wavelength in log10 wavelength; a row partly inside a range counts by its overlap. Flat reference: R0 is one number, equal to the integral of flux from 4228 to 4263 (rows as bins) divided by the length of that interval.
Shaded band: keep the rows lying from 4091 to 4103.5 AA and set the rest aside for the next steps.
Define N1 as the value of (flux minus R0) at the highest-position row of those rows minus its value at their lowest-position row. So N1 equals 8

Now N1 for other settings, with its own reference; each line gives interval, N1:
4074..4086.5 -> 14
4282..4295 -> -8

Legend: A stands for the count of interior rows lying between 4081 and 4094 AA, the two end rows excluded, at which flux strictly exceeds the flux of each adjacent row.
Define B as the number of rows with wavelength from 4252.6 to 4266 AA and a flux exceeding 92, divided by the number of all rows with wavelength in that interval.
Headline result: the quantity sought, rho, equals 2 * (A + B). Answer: 7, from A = 3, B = 0.50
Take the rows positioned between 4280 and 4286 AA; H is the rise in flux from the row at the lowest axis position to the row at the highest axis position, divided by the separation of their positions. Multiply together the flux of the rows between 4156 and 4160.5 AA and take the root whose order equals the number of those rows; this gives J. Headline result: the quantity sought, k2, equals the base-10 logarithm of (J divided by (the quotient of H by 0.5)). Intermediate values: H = 0.0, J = 84.9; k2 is 3.0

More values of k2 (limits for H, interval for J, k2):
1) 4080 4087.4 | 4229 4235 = 1.5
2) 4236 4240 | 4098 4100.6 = 0.7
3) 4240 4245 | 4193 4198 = 1.3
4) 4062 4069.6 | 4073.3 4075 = 1.1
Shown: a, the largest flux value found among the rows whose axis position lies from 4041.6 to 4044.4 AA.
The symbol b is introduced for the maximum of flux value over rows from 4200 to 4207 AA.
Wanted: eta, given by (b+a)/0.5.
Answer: 432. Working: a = 107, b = 109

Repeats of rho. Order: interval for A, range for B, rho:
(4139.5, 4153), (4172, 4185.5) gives 9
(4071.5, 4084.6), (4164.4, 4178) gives 5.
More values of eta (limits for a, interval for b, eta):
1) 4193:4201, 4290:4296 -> 405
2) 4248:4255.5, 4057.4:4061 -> 428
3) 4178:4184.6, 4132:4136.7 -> 382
